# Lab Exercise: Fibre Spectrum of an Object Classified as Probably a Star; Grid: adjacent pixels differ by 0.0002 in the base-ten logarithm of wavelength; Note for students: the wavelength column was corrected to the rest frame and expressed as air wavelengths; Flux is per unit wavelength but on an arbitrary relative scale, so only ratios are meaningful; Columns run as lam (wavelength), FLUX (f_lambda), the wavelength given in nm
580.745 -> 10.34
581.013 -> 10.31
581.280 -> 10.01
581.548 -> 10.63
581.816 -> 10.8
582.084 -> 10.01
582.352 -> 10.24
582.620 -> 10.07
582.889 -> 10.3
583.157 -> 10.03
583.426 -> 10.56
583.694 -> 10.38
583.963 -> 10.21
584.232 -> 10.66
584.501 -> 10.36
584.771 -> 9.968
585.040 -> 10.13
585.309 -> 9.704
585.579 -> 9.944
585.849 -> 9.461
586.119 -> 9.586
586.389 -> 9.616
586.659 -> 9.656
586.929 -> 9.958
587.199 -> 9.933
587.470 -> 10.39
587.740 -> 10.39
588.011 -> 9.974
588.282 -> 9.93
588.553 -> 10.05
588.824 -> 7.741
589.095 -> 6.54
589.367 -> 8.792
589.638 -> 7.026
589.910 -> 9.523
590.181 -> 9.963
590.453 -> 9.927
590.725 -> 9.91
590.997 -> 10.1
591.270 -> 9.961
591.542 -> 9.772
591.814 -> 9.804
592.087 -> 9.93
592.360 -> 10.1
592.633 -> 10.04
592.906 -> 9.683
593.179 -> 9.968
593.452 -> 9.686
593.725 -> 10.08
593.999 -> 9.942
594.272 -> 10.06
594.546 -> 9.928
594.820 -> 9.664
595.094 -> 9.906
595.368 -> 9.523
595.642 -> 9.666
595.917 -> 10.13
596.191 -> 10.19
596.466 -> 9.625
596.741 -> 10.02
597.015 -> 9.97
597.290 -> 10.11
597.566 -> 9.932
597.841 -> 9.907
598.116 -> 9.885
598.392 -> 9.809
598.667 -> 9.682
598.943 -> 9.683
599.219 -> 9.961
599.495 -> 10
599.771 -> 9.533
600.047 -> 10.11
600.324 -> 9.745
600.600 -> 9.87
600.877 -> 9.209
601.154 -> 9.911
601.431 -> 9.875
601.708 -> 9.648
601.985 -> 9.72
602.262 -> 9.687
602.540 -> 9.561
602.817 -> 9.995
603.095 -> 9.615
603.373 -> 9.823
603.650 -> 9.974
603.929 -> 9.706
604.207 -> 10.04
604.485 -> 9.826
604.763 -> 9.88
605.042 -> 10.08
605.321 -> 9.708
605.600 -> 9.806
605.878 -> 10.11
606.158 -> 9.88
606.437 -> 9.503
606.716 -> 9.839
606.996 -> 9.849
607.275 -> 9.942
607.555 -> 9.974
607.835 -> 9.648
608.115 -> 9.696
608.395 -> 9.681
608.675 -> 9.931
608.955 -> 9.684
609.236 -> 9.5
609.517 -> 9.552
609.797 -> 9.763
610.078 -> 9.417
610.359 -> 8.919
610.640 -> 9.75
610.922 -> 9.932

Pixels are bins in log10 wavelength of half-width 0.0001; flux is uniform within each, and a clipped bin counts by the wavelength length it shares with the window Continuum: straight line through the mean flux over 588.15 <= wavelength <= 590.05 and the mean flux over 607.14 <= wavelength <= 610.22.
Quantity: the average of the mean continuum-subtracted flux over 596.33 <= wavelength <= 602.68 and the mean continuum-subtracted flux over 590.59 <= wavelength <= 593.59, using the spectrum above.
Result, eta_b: 0.93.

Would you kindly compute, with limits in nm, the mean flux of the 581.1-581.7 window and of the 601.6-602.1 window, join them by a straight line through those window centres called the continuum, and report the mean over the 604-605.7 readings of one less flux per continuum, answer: -0.03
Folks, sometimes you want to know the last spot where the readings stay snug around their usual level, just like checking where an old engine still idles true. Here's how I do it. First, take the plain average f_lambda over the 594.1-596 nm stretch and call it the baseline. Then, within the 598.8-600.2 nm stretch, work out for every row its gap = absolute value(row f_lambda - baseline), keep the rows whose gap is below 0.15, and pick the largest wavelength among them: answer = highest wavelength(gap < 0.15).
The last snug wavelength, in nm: 599.219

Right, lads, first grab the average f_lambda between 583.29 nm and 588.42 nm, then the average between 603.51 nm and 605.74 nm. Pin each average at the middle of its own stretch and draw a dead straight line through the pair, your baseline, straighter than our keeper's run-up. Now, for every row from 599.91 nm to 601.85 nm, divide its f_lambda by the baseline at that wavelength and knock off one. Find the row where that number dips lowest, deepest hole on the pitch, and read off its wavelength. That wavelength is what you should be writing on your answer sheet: 600.877 nm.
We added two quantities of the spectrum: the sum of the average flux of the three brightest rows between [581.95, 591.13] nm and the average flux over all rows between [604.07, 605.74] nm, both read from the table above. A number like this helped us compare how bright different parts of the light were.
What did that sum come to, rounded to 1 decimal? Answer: 20.4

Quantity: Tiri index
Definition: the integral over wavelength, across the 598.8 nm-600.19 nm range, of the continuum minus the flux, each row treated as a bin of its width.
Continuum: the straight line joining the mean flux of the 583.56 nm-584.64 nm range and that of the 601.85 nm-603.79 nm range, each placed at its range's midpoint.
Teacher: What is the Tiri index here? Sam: 0.03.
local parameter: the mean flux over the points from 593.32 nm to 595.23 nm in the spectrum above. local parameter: 9.90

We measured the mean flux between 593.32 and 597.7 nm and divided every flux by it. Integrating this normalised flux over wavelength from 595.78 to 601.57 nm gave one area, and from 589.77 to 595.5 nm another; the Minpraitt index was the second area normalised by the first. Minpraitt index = 0.991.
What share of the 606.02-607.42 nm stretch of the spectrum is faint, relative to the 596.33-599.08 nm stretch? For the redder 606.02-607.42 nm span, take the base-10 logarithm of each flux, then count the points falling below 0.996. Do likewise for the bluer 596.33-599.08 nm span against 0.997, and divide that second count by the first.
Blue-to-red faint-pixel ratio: 1.50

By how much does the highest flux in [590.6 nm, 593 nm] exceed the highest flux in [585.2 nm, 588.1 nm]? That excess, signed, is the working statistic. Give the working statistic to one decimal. -0.3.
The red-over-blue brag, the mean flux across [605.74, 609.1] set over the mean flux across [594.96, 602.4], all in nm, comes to 0.998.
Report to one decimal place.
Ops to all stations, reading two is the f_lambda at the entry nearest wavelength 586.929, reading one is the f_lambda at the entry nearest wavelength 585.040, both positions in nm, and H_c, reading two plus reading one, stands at 20.1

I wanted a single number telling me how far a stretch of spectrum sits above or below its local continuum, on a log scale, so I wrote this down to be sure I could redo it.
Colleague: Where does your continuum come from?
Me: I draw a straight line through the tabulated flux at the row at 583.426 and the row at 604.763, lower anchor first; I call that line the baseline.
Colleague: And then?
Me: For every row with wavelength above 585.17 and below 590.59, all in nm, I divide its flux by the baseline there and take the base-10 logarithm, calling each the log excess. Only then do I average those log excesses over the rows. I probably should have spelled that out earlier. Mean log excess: -0.0475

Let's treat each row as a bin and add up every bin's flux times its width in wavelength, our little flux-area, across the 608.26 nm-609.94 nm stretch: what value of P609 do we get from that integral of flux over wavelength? 16.3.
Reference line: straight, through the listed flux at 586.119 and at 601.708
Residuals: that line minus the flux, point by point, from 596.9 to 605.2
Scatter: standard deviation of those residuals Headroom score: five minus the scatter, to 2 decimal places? 4.80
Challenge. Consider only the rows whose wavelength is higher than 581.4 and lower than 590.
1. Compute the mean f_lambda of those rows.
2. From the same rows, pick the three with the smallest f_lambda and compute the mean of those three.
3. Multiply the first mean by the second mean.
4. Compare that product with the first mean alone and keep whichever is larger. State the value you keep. 69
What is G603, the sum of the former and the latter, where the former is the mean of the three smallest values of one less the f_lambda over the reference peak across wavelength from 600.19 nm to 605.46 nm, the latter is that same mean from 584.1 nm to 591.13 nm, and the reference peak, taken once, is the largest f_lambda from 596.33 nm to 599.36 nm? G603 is -0.030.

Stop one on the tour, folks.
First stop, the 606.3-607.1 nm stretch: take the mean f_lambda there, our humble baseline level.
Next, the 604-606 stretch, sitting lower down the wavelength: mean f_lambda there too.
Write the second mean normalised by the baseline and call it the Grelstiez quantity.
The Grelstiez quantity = 1.020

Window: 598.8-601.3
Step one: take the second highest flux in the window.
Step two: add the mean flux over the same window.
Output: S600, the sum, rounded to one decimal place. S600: 19.8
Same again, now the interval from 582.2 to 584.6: 20.9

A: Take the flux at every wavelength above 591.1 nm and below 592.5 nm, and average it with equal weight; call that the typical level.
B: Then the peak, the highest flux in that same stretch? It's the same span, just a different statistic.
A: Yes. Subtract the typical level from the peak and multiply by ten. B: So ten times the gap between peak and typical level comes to 1.87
